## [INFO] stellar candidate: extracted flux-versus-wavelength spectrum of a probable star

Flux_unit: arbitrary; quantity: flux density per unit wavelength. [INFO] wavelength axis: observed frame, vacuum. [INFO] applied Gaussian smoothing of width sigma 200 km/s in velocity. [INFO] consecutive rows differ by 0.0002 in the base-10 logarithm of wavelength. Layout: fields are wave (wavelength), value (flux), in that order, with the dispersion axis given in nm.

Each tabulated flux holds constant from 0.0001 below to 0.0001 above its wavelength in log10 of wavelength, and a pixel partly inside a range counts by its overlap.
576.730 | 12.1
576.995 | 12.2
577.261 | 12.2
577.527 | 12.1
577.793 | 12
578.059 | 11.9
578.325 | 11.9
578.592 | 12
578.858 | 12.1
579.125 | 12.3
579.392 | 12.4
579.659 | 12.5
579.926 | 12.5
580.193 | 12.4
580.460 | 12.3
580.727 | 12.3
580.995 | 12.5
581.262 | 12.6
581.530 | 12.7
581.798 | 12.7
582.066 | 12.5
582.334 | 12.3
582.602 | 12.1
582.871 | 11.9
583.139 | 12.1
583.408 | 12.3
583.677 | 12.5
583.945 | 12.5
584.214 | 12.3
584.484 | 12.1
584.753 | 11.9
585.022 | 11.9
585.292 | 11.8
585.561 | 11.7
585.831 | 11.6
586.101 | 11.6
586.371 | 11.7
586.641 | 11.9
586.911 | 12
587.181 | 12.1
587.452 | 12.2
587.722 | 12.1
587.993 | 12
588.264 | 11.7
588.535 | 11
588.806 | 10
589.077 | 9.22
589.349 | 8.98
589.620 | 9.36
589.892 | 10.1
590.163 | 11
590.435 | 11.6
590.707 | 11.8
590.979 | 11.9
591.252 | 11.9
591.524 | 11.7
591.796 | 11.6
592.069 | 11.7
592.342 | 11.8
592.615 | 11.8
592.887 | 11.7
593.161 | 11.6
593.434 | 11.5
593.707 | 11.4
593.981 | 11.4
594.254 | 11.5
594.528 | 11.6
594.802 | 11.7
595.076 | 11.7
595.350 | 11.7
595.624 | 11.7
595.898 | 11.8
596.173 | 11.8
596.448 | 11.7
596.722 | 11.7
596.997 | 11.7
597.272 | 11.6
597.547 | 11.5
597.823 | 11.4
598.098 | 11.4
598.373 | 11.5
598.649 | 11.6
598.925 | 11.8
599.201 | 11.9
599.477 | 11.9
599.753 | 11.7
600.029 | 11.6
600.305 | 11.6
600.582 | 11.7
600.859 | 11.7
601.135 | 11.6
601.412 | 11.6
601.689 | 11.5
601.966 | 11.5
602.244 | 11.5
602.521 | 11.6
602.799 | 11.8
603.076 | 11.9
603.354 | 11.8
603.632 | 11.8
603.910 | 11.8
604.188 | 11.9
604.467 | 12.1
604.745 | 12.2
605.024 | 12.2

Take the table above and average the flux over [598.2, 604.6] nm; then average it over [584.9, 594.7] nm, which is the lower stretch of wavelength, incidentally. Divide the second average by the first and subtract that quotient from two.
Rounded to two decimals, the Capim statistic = 1.03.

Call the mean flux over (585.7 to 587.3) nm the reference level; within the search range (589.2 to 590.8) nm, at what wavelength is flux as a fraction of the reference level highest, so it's 590.707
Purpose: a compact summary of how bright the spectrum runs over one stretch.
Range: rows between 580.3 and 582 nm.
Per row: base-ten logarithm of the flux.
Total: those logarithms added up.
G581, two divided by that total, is 0.30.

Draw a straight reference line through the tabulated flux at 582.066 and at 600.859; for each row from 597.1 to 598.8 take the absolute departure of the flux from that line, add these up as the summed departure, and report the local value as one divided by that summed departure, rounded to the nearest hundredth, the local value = 0.52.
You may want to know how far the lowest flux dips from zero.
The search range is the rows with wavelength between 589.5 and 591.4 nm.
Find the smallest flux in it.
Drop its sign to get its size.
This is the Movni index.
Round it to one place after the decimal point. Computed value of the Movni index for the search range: 9.4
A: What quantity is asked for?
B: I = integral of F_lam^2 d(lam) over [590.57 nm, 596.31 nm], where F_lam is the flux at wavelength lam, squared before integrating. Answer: 783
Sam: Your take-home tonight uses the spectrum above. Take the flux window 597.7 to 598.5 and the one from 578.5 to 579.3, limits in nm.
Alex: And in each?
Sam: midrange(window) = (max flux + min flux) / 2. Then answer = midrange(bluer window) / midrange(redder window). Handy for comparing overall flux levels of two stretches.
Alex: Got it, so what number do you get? 1.06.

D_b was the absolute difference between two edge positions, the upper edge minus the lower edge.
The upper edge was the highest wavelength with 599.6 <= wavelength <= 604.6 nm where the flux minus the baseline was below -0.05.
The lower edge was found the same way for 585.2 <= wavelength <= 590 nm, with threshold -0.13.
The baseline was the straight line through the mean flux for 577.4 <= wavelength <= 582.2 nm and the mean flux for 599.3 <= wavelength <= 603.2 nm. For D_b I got 12.35 nm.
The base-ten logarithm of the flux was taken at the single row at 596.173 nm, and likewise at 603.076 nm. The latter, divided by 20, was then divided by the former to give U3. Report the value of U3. 0.0502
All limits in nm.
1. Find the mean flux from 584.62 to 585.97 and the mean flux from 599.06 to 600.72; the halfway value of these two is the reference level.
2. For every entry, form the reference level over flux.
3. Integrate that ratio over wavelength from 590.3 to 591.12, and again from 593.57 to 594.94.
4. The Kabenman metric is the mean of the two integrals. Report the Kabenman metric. 1.1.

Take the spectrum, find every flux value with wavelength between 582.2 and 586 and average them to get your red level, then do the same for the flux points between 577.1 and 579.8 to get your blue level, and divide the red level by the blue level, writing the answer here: 0.99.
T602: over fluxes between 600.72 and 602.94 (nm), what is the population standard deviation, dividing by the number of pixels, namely 0.10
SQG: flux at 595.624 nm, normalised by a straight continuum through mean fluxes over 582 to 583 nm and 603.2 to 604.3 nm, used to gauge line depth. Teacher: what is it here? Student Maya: 0.978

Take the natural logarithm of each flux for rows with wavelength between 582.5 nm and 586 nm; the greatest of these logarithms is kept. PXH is 2.526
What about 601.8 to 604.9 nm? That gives 2.501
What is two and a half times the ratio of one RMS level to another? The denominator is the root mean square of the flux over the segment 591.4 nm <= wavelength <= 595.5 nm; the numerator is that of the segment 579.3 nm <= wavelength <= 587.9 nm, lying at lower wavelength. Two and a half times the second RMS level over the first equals 2.62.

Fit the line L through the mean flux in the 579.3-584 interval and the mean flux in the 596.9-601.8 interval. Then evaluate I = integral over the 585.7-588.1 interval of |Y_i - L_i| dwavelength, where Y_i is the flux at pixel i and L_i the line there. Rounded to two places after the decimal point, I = 0.65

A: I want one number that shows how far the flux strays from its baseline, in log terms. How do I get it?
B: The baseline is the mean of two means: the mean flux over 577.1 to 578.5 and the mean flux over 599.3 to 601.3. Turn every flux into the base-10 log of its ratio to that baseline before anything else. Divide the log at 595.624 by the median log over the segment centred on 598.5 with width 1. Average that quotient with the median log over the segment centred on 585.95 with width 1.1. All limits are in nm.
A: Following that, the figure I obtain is 0.2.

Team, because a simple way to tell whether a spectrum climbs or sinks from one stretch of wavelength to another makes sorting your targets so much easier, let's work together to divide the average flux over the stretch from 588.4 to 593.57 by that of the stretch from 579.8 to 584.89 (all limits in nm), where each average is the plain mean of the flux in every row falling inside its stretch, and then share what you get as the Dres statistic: 0.90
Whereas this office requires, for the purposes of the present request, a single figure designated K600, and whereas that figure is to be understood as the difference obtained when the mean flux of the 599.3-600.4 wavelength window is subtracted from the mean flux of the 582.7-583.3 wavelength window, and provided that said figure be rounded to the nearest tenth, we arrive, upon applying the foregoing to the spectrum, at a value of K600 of 0.3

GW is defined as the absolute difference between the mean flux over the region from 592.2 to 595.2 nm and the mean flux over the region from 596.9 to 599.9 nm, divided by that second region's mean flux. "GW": 0.002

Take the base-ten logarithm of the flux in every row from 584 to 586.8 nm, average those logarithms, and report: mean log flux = 1.07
